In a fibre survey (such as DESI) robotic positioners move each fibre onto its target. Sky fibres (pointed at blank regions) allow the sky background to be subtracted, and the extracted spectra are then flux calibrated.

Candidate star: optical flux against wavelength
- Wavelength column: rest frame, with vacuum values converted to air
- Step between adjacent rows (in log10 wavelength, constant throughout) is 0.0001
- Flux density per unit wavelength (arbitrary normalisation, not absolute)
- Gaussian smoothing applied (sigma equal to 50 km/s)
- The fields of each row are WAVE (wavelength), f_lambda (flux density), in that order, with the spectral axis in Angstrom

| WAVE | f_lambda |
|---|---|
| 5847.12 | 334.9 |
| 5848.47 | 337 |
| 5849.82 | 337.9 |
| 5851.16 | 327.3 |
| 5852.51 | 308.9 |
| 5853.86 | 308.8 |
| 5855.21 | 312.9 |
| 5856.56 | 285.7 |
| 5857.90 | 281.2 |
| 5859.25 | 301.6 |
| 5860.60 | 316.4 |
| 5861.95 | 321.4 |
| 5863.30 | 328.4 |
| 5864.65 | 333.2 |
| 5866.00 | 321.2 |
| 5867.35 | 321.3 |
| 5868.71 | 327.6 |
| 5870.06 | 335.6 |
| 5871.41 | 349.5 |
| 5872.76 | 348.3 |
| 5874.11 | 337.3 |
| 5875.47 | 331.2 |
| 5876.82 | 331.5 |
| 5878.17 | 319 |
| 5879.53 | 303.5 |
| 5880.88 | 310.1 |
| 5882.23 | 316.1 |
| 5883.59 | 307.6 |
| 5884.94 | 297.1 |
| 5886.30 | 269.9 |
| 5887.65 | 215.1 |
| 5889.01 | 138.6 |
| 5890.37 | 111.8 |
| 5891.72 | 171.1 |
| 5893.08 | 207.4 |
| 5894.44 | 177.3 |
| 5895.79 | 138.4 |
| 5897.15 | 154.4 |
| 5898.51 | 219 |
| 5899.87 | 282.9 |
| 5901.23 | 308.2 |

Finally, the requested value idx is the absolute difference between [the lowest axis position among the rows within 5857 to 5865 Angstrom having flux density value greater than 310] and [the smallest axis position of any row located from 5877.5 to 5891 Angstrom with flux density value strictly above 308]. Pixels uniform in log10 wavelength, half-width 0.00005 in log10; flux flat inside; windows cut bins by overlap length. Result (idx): 17.6 Angstrom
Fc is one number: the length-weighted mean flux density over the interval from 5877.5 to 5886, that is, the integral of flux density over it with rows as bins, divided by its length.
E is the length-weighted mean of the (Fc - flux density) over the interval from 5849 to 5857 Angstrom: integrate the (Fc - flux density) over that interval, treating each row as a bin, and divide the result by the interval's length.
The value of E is -8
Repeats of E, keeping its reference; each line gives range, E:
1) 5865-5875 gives -27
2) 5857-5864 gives -2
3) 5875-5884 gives -10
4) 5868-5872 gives -30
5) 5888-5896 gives 146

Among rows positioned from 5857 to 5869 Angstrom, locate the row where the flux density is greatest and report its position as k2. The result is 5864.65 Angstrom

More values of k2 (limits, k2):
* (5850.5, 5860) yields 5851.16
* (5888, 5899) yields 5898.51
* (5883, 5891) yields 5883.59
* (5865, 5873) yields 5871.41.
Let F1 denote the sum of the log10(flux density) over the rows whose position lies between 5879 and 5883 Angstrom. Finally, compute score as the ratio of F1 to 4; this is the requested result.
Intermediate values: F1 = 7.47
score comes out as 1.868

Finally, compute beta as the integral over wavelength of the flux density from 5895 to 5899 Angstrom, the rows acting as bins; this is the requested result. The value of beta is 675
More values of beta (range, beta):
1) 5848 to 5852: 1332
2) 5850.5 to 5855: 1414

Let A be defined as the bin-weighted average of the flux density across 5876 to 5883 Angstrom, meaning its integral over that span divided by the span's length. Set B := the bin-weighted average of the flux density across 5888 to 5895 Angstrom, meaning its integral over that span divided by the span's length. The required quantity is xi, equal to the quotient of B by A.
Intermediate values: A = 316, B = 163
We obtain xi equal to 0.52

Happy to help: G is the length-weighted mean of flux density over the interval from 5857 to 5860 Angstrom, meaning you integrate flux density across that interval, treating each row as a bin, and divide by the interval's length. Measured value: 292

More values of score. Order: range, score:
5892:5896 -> 1.677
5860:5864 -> 1.881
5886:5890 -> 1.726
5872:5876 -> 1.898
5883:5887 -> 1.848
